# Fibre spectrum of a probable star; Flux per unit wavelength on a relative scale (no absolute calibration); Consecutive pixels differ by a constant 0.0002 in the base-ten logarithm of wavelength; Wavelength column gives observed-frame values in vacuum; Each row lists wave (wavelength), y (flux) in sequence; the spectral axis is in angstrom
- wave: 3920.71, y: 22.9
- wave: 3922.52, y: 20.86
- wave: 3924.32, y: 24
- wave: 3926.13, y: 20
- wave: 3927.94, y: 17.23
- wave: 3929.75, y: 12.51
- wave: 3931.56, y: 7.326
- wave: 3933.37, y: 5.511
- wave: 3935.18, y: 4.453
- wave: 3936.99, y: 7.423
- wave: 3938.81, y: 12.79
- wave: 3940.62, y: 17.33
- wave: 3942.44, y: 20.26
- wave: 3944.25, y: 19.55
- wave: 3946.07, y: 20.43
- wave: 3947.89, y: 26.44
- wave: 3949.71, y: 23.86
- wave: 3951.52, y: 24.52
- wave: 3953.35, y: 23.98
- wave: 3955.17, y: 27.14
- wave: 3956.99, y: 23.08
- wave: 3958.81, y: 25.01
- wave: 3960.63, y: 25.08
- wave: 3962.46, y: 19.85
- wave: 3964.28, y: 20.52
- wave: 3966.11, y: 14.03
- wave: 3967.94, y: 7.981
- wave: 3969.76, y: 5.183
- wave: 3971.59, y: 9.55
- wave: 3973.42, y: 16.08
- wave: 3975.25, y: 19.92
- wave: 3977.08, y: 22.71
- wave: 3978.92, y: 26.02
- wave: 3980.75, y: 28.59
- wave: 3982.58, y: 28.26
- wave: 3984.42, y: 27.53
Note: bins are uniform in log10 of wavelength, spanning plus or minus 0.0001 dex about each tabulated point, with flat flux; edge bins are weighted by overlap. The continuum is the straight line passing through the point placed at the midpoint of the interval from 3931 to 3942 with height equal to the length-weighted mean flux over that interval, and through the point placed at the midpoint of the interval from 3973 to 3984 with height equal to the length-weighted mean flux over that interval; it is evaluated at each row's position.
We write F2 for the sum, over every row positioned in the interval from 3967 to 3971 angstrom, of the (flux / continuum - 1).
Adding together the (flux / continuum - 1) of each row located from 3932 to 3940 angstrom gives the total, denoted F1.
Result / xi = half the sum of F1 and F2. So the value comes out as -1.1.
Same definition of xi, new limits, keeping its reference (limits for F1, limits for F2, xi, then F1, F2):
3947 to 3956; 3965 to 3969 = 1.3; 4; -0.9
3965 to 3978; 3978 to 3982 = -1.2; -3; 0.2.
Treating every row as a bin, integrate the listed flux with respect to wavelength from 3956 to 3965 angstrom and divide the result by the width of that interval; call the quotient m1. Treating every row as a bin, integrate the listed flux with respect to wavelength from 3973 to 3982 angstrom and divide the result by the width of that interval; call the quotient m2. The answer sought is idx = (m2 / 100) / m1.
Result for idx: 0.010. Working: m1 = 23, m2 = 23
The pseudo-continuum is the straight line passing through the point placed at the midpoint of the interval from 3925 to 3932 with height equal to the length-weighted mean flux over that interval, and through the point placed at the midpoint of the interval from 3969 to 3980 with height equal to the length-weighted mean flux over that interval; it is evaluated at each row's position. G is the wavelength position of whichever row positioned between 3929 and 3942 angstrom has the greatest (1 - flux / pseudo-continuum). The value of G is 3935.18 angstrom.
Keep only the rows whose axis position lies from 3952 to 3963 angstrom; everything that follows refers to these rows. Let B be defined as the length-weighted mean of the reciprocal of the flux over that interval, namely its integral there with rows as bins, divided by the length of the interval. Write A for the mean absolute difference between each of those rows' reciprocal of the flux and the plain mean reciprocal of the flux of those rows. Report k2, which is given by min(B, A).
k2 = 0.003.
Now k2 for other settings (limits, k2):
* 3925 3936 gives 0.059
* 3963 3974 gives 0.040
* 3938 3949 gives 0.009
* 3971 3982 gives 0.018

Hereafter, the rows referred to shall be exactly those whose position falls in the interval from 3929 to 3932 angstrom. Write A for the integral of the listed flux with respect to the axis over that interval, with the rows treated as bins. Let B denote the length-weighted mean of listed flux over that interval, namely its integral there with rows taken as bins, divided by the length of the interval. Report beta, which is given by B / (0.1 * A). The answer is 3.3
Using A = 31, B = 10.2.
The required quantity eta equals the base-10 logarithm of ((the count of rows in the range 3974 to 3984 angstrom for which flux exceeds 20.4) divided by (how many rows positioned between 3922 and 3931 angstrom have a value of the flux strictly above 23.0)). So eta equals 0.60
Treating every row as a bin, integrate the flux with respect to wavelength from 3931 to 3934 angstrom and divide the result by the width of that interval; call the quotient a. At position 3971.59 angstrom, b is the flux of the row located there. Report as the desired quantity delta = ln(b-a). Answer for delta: 1.1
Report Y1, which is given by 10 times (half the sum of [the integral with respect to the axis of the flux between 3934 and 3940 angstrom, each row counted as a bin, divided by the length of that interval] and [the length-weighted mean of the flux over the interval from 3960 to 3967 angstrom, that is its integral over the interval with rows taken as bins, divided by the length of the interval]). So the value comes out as 141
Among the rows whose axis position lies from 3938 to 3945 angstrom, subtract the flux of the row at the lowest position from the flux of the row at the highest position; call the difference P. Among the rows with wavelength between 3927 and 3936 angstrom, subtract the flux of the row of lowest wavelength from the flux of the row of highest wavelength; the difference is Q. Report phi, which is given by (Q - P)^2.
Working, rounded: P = 7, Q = -13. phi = 382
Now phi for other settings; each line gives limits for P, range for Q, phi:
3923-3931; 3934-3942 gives 594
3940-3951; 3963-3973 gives 306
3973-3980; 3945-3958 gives 53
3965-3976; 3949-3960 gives 22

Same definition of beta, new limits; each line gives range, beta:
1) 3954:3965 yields 0.9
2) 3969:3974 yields 2.0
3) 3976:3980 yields 2.5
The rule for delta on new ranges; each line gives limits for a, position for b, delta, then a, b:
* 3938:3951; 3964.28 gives -1.5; 20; 20.52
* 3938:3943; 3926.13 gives 1.2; 17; 20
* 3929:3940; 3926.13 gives 2.4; 9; 20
